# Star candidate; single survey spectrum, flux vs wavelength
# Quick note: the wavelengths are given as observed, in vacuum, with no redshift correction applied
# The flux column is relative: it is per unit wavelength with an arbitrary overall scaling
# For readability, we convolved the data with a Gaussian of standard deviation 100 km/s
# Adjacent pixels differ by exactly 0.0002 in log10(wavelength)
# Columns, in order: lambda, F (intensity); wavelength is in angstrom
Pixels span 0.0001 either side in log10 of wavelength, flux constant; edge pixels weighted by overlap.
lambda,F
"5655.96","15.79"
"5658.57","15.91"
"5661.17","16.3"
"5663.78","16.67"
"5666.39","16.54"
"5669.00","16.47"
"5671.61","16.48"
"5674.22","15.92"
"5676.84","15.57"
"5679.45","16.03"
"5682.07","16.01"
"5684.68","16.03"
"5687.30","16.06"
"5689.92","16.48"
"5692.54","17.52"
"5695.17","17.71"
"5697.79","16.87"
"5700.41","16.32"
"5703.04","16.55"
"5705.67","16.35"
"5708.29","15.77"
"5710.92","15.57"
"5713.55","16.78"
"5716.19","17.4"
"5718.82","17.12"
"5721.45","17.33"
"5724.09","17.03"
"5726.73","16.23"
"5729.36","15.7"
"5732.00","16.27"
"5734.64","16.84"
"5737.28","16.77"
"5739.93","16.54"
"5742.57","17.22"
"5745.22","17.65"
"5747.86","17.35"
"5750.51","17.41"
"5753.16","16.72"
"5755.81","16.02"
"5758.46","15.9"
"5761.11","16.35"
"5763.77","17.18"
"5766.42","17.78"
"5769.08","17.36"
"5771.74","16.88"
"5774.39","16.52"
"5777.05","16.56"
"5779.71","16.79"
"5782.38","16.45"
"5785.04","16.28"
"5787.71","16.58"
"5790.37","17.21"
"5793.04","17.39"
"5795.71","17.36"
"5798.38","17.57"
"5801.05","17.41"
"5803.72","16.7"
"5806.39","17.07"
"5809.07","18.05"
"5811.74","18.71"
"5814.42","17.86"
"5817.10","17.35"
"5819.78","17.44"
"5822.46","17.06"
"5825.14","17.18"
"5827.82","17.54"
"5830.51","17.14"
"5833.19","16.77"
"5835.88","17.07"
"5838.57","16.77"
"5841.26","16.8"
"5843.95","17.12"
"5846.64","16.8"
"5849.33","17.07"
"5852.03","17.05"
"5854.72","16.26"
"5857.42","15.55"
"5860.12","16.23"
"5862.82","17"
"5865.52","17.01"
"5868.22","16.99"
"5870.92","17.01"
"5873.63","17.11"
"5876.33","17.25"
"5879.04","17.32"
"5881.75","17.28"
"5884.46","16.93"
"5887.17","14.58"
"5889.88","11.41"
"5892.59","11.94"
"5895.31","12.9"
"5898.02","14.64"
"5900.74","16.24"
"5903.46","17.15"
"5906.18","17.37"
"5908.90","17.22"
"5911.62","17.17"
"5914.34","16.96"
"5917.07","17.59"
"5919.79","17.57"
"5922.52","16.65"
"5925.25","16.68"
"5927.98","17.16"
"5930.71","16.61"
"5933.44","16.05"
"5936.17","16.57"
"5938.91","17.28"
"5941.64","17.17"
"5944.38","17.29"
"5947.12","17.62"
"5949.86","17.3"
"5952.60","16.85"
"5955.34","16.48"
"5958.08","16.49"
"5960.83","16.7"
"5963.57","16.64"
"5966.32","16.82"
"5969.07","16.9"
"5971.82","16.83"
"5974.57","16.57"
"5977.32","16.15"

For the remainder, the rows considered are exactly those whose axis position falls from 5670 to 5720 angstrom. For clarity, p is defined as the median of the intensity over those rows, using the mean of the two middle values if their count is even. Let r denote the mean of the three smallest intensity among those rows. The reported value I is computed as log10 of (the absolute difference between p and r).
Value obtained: -0.15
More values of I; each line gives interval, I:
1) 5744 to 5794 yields -0.14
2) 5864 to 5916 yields 0.69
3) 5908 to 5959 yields -0.09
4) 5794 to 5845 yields -0.36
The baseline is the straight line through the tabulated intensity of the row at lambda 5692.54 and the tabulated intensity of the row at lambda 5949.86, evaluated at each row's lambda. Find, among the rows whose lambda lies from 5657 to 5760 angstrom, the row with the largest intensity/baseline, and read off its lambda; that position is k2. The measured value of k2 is 5695.17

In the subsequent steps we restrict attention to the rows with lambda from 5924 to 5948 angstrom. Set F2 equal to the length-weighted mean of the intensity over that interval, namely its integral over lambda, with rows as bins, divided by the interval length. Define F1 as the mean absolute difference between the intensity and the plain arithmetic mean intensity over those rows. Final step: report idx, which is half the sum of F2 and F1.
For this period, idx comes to 8.67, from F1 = 0.41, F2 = 16.9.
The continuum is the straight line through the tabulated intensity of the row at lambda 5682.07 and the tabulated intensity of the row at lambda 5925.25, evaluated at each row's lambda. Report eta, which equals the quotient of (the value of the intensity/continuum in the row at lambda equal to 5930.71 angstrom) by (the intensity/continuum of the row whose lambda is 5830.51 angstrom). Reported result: 0.95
